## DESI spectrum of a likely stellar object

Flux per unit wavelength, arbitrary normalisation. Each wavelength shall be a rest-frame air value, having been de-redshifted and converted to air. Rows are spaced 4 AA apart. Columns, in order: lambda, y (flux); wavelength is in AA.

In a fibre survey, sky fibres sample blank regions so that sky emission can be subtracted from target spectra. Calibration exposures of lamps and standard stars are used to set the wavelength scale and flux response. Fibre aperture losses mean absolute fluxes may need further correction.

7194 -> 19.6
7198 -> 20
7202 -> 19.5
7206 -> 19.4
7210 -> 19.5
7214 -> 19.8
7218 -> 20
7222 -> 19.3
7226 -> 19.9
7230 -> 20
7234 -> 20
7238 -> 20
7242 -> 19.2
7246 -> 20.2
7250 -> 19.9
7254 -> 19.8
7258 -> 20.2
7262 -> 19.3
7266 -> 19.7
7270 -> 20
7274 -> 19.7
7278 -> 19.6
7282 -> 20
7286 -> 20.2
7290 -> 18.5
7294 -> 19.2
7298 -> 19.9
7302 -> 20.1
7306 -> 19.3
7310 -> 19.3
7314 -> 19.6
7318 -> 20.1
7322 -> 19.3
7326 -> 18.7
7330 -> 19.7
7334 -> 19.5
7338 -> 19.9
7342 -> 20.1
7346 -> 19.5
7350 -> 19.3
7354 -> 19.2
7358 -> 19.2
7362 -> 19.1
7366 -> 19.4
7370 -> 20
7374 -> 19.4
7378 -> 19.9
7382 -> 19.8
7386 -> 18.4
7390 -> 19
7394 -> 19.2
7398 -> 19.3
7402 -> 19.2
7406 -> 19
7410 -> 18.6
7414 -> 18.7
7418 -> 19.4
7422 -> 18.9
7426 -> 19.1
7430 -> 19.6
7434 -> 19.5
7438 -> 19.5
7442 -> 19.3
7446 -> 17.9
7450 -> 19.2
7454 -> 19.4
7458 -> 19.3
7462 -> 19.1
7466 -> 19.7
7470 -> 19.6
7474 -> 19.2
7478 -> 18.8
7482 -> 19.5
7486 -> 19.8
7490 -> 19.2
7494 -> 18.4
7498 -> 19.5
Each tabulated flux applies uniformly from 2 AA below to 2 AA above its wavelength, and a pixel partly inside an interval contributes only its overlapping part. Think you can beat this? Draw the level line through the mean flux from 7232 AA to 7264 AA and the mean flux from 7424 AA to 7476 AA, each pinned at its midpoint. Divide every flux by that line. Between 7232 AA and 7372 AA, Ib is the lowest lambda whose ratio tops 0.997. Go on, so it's 7234 AA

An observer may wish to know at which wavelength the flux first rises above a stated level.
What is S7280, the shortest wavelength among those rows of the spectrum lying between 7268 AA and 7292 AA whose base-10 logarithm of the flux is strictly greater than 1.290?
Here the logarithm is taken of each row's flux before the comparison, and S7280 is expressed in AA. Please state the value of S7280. 7270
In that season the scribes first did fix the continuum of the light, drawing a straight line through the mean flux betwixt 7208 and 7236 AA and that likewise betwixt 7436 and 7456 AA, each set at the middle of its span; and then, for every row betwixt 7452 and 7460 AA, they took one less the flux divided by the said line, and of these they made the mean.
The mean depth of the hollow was -0.017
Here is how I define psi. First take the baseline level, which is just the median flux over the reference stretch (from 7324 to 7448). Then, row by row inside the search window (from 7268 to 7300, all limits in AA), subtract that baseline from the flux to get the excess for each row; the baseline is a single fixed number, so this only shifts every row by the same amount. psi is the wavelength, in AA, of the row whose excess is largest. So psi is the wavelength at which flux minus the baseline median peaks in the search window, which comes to 7286 AA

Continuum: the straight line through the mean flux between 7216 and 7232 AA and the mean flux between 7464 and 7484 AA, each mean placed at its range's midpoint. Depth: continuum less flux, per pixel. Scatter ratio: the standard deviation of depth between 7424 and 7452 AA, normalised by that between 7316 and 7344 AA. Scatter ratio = 1.14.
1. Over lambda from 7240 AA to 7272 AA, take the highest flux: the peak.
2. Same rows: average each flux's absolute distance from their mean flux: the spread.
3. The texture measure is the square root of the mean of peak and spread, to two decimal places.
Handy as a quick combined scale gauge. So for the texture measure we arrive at 3.20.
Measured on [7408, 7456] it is 3.16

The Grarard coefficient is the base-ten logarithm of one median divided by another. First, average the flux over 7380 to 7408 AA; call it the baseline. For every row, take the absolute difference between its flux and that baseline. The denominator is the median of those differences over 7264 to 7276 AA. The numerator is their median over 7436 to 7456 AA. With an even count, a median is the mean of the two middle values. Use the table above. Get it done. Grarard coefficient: -0.32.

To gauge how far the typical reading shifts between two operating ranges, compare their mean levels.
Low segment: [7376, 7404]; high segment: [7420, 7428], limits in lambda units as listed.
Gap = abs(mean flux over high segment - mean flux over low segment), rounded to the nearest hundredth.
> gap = 0.26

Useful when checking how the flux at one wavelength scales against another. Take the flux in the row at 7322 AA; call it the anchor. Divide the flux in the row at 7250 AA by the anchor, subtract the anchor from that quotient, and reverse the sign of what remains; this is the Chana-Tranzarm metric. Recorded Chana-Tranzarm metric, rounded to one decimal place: 18.3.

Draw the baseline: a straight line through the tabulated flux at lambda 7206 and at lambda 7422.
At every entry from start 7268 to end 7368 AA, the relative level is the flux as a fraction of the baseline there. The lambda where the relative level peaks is 7342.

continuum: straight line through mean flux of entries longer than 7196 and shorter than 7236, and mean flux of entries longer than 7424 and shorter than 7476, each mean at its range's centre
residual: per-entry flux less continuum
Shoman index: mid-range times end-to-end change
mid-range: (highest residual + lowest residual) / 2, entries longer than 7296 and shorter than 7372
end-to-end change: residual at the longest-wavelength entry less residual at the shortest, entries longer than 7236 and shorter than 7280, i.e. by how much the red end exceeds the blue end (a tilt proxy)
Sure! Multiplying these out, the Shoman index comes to 0.03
